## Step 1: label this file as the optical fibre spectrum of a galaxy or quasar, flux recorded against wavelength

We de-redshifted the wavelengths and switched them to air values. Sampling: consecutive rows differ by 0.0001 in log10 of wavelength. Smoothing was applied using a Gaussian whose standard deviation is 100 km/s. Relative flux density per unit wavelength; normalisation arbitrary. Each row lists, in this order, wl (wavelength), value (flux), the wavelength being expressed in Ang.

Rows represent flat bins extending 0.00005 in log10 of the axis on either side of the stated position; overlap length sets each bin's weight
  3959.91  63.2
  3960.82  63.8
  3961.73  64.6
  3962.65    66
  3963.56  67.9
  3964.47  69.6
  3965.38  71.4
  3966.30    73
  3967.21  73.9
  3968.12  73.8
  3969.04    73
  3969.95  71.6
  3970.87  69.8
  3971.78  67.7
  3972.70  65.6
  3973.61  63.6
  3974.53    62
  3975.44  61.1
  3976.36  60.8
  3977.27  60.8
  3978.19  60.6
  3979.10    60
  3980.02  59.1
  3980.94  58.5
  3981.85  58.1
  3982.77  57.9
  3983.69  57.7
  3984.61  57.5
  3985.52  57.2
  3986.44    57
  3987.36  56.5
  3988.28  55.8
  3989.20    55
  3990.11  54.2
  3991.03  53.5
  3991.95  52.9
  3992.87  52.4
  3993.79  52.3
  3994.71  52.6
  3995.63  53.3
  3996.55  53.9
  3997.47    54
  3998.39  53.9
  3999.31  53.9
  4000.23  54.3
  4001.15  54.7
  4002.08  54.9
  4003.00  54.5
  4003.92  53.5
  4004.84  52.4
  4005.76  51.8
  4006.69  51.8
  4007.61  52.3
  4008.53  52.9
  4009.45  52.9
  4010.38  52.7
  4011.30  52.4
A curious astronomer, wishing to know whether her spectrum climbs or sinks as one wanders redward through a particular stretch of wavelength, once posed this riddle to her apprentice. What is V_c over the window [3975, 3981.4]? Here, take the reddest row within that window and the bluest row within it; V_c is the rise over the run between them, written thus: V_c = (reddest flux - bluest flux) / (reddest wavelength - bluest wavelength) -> -0.47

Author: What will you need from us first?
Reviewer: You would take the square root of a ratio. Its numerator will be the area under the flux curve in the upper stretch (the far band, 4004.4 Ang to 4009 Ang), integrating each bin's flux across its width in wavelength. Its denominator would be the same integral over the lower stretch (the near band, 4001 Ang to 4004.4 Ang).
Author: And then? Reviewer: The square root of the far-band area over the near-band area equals 1.1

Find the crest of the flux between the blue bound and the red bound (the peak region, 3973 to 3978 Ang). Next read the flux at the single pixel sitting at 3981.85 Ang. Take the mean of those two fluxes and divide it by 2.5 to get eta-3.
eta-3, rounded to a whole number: 24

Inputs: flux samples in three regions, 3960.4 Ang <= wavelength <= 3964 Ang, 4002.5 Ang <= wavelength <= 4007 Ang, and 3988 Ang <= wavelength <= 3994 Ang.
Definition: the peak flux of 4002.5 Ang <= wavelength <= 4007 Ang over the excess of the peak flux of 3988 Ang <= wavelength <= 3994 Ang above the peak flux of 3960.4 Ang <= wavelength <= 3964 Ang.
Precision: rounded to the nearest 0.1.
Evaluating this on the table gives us -4.5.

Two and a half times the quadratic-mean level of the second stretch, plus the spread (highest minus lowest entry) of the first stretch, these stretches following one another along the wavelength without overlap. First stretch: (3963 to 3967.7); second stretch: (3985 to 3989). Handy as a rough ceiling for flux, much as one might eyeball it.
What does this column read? 148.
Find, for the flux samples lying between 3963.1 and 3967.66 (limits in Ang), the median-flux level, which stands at 71.4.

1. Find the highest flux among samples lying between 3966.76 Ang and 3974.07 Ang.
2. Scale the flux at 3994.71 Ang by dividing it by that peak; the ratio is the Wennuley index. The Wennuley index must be 0.712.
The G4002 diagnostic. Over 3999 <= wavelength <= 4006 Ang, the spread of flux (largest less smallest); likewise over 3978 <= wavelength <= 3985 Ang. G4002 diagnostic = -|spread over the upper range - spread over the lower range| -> 0.0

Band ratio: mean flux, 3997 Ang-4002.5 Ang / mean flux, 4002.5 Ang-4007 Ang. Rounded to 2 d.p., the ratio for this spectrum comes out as 1.03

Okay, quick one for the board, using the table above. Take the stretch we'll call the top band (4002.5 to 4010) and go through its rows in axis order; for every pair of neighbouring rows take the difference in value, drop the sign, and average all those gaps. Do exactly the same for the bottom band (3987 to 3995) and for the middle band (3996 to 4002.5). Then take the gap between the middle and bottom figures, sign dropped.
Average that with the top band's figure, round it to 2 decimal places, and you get 0.45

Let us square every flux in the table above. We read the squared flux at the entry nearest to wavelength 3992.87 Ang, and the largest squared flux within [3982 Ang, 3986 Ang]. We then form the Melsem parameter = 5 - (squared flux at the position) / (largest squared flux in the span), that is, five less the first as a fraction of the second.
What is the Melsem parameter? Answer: 4.18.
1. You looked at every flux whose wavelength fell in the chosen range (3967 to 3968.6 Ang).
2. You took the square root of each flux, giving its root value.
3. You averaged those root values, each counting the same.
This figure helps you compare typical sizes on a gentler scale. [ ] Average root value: 8.6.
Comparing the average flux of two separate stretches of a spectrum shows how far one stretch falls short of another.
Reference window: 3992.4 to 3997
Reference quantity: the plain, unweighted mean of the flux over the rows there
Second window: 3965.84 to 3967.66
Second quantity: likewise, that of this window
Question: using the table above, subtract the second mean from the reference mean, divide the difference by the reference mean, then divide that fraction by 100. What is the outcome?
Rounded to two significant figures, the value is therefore -0.0039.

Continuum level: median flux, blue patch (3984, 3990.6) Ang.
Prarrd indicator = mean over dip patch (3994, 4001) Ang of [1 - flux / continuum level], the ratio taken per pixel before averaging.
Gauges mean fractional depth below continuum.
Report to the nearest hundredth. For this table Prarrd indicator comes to 0.05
